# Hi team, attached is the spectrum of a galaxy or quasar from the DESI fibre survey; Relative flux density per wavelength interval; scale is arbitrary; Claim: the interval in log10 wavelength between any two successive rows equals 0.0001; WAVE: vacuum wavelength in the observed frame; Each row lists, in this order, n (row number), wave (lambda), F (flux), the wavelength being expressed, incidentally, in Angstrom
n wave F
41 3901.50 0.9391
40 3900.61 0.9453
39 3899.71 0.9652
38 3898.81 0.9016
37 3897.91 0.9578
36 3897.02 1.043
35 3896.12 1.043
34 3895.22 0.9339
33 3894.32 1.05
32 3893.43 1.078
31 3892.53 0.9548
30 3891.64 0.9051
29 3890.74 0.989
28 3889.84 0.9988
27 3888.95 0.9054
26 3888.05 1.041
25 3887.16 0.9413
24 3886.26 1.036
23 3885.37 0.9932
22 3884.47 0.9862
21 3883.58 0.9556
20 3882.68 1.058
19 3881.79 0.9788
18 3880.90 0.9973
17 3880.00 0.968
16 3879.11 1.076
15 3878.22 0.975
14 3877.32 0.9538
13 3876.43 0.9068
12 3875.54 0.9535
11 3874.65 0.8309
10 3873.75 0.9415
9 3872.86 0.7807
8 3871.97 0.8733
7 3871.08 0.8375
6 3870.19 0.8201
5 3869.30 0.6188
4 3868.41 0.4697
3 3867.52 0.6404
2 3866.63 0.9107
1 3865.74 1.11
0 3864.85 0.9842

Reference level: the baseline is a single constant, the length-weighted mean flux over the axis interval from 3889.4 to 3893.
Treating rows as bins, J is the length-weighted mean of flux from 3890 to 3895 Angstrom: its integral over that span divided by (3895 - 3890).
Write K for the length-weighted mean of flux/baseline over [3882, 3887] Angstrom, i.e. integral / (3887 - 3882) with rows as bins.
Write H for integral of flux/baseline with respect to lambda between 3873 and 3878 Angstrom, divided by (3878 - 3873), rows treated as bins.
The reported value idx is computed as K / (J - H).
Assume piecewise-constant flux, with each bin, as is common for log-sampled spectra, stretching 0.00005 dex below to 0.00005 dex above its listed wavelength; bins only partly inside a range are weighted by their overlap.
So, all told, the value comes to 23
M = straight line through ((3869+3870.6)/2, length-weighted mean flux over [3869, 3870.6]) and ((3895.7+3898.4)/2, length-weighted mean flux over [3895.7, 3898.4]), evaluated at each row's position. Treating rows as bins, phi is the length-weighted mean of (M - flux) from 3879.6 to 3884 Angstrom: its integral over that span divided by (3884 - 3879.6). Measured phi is -0.14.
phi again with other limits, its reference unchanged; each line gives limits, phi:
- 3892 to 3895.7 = -0.02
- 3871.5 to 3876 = -0.11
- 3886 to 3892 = -0.04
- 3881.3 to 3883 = -0.16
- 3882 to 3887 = -0.12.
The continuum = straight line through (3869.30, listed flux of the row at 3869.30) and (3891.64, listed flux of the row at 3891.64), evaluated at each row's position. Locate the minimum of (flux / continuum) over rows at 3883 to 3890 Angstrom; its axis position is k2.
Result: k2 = 3888.95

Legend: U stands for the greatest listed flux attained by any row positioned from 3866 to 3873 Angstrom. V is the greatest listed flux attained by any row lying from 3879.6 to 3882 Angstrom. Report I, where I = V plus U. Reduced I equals 1.91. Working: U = 0.9107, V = 0.9973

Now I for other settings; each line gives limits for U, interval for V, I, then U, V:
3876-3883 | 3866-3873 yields 1.99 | 1.076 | 0.9107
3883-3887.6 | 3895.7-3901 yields 2.08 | 1.036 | 1.043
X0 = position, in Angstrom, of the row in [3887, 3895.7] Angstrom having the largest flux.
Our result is 3893.43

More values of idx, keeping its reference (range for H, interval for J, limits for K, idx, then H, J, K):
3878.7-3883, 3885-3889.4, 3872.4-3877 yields -13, 1.056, 0.98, 0.92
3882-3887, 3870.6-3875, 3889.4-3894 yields -5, 1.041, 0.85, 1.03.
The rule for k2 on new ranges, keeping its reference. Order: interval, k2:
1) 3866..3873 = 3868.41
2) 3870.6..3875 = 3872.86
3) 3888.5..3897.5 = 3895.22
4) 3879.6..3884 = 3883.58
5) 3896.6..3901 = 3898.81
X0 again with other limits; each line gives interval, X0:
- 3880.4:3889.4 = 3882.68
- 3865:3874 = 3865.74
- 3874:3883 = 3879.11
